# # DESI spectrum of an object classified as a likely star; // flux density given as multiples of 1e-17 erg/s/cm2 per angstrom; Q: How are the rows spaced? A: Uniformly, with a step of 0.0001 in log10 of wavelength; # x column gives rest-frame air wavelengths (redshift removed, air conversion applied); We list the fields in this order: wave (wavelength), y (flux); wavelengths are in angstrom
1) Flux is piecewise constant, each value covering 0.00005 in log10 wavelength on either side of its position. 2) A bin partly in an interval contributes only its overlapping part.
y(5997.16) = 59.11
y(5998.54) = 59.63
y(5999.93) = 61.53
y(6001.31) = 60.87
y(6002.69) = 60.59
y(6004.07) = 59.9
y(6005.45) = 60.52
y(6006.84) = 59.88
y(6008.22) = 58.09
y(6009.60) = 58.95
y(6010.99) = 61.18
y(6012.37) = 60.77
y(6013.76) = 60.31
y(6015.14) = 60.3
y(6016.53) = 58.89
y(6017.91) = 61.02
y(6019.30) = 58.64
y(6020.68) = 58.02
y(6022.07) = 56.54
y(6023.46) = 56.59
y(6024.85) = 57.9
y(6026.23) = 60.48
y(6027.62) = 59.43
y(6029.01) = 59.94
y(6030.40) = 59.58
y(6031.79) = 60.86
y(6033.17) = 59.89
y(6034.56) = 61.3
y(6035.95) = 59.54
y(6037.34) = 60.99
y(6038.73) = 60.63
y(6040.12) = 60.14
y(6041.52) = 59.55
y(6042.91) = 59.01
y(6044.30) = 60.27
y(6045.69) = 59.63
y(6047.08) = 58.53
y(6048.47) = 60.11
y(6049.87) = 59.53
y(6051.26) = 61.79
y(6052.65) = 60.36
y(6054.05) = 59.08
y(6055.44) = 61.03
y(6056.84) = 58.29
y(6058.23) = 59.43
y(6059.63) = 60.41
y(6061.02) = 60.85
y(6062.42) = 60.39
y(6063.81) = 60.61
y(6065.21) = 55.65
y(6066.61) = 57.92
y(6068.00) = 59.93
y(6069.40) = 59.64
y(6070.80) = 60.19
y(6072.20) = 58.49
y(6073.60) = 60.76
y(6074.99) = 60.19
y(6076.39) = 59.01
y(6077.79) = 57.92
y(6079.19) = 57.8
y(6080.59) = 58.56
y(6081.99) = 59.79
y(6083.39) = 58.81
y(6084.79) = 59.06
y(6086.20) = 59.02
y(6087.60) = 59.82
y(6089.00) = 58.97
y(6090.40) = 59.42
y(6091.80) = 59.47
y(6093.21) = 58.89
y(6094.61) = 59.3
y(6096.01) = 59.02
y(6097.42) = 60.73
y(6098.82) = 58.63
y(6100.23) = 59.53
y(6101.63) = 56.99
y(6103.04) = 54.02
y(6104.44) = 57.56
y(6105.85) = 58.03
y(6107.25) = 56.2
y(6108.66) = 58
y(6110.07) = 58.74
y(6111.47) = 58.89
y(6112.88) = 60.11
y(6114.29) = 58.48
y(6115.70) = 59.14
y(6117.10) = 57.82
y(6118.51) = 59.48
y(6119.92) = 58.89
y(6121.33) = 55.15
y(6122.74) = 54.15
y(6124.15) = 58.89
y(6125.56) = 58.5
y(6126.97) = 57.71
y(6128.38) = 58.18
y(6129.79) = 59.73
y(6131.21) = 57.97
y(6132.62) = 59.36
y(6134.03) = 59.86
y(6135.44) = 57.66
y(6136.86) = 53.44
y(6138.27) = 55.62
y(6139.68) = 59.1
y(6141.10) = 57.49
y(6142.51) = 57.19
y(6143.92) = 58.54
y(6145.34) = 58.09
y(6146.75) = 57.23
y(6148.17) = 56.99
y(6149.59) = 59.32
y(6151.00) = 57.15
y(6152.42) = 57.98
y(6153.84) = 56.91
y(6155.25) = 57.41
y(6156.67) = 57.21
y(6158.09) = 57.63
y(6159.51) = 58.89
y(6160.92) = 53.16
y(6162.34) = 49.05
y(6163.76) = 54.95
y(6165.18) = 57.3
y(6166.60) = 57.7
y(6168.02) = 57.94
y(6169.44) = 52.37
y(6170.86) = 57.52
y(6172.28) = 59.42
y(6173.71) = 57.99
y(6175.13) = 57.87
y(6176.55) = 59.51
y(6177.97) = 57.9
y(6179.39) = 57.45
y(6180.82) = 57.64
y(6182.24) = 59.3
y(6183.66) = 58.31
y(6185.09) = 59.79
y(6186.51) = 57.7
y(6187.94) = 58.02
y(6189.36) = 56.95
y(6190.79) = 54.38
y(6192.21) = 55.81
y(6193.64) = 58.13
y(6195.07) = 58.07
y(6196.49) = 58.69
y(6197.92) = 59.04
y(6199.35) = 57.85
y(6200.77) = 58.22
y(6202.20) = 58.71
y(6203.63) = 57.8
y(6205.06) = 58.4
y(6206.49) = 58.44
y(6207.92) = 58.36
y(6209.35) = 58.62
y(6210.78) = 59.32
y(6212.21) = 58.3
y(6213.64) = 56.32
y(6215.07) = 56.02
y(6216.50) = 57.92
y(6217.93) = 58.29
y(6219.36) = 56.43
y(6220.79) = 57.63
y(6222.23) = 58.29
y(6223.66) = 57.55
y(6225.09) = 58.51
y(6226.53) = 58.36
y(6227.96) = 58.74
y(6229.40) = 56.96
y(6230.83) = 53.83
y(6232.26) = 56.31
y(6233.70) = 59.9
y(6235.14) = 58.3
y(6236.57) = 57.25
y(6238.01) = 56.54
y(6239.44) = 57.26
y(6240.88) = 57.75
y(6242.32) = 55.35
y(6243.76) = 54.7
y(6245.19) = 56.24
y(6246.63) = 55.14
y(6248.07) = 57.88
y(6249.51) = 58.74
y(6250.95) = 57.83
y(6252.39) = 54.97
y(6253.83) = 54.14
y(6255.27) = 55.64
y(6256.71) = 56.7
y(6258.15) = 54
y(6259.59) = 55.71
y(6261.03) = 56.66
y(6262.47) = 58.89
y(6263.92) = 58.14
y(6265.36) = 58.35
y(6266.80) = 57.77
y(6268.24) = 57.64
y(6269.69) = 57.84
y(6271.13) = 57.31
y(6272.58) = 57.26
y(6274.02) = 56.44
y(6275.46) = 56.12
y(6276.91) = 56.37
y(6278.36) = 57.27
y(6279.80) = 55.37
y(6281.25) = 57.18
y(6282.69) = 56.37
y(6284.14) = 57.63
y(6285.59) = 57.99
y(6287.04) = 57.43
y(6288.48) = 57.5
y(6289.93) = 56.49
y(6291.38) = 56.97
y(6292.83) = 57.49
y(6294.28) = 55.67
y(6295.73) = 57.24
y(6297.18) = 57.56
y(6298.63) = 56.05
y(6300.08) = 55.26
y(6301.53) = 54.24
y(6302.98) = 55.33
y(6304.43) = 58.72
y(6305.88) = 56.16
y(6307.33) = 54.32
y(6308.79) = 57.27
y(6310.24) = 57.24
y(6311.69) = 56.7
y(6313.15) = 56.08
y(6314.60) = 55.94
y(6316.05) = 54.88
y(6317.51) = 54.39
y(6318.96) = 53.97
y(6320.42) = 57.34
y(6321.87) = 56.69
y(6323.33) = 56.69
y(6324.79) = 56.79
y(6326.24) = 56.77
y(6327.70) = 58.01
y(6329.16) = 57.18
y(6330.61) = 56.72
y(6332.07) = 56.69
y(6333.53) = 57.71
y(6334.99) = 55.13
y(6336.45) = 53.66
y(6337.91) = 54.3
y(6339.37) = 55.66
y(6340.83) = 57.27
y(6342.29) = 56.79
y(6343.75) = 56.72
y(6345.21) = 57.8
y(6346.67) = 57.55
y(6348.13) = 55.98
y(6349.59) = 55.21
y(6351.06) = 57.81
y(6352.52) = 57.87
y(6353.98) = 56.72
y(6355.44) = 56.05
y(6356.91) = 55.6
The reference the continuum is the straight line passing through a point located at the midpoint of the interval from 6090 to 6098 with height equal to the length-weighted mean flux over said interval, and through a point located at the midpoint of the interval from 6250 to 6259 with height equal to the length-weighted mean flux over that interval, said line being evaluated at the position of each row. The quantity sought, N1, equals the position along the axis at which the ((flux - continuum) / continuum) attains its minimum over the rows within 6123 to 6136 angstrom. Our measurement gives 6126.97 angstrom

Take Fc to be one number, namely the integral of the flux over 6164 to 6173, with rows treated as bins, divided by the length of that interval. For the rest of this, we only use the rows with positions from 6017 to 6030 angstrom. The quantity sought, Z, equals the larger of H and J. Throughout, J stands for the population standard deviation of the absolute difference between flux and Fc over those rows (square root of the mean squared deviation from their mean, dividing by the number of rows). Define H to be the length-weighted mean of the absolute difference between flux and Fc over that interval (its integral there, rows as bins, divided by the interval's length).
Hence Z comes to 2.0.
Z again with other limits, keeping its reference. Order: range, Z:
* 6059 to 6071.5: 2.9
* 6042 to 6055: 2.9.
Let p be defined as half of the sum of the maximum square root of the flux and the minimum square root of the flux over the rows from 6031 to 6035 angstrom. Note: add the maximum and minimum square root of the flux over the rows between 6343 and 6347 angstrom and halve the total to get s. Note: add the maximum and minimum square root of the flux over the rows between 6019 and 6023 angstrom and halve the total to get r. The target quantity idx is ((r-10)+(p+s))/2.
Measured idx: 6.47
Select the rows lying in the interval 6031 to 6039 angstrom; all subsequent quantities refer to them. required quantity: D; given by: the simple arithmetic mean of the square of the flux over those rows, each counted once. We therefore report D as 3665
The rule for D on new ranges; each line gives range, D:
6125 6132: 3413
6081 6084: 3517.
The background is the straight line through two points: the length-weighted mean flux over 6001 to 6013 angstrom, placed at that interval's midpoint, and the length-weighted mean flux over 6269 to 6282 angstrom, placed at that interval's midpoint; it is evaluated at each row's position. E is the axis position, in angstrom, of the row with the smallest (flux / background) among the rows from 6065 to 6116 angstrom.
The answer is 6103.04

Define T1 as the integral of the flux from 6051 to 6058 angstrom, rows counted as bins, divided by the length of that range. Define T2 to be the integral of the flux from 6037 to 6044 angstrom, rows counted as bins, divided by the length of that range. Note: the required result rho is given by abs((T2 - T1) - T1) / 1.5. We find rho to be 40.0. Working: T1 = 60.0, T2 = 60.0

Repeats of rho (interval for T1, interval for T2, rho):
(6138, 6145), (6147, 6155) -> 38.6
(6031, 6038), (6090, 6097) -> 41.3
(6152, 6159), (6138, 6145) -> 38.1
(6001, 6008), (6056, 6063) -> 40.4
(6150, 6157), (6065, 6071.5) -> 37.4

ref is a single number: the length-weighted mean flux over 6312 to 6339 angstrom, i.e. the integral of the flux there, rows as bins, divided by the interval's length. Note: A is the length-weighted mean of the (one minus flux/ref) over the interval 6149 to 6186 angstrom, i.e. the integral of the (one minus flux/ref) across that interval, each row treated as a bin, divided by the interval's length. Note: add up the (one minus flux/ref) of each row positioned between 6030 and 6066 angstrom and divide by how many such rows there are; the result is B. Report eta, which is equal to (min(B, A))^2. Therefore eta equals 0.0047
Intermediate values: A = -0.02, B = -0.069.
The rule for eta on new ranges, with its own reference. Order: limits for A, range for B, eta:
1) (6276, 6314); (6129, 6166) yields 0.0004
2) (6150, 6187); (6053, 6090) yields 0.0034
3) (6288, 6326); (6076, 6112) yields 0.0020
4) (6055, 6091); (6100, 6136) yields 0.0034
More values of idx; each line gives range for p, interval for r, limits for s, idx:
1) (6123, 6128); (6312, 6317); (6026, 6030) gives 6.41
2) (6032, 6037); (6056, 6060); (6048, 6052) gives 6.63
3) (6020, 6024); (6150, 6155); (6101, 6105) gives 6.31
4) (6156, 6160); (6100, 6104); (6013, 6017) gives 6.44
